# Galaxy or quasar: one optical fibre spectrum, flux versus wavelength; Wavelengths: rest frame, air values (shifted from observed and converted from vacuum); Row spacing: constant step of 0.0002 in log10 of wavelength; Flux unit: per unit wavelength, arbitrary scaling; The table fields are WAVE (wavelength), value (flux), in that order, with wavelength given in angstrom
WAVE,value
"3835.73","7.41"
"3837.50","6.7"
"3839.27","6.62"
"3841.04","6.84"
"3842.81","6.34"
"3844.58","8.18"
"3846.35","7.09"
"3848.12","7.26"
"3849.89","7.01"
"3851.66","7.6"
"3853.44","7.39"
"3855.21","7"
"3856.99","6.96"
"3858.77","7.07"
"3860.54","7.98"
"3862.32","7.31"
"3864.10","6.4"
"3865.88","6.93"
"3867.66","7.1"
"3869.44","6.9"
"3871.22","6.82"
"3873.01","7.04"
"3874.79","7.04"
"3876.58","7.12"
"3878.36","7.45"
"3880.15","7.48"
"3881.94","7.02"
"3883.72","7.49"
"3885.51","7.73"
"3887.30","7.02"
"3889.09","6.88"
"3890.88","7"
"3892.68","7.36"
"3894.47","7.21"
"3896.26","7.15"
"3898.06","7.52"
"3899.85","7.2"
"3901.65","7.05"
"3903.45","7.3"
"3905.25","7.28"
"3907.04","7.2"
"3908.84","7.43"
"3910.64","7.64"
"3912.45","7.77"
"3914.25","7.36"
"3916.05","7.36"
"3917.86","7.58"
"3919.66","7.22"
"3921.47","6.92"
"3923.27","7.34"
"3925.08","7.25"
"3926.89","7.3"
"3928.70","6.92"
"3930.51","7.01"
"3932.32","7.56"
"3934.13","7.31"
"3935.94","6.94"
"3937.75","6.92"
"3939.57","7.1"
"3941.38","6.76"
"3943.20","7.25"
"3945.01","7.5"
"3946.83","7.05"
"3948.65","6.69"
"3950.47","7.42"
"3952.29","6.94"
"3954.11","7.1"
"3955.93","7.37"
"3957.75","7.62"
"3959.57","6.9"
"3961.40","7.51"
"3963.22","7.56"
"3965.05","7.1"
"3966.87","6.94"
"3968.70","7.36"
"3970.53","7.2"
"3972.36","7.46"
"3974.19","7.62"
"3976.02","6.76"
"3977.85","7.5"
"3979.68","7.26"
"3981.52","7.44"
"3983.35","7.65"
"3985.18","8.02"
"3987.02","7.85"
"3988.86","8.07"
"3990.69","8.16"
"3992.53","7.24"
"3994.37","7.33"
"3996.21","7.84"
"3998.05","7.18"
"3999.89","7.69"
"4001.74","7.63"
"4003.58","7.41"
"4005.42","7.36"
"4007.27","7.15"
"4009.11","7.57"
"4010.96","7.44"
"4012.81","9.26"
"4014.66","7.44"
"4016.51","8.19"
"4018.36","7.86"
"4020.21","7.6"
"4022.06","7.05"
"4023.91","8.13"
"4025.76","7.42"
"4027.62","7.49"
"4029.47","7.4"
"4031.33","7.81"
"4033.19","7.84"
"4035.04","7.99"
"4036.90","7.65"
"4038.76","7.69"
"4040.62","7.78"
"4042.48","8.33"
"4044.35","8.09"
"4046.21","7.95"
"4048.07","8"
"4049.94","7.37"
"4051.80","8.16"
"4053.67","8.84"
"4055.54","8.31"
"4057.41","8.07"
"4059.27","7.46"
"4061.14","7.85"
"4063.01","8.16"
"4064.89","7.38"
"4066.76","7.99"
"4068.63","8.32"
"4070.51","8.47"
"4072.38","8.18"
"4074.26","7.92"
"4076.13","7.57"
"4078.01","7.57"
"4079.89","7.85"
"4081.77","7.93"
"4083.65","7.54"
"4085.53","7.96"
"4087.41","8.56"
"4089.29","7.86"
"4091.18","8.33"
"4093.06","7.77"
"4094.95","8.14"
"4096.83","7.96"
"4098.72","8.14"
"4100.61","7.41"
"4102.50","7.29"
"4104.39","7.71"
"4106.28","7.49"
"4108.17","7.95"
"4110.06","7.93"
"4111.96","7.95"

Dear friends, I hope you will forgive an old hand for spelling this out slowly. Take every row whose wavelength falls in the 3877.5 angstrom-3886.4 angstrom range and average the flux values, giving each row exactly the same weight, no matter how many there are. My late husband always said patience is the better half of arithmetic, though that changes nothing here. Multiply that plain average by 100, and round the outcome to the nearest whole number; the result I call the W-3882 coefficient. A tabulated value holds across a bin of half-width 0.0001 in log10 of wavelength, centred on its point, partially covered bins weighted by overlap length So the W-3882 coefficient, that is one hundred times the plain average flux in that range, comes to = 743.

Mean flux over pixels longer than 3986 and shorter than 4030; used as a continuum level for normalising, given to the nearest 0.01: 7.66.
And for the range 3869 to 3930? 7.25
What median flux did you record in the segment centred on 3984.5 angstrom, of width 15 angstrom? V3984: 7.75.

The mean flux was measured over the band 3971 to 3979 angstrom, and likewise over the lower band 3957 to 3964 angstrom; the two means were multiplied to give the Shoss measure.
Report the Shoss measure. 54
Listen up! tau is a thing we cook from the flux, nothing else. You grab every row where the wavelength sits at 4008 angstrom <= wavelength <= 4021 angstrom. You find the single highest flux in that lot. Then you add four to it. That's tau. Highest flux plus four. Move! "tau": 13.3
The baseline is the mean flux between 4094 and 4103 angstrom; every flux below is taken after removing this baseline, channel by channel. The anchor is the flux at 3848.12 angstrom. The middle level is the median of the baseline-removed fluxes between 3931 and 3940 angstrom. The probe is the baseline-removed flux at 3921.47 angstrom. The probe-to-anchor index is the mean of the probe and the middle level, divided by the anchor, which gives 1.5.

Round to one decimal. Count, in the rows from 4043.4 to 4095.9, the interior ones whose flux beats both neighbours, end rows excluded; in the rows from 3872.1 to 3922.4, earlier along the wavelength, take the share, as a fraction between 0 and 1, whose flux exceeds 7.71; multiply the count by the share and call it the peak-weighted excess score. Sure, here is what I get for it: 0.5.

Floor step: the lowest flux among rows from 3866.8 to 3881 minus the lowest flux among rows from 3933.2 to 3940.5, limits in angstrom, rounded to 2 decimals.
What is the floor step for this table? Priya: -0.10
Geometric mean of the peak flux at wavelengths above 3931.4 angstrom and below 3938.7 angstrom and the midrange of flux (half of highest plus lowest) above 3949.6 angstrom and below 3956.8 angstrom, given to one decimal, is 7.4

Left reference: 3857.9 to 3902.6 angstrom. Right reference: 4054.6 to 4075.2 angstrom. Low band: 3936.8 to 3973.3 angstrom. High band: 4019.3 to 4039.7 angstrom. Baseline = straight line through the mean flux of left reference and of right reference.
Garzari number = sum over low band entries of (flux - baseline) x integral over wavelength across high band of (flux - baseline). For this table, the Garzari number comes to 27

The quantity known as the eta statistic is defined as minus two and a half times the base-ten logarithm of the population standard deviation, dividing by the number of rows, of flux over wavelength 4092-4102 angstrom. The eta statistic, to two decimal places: 1.41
